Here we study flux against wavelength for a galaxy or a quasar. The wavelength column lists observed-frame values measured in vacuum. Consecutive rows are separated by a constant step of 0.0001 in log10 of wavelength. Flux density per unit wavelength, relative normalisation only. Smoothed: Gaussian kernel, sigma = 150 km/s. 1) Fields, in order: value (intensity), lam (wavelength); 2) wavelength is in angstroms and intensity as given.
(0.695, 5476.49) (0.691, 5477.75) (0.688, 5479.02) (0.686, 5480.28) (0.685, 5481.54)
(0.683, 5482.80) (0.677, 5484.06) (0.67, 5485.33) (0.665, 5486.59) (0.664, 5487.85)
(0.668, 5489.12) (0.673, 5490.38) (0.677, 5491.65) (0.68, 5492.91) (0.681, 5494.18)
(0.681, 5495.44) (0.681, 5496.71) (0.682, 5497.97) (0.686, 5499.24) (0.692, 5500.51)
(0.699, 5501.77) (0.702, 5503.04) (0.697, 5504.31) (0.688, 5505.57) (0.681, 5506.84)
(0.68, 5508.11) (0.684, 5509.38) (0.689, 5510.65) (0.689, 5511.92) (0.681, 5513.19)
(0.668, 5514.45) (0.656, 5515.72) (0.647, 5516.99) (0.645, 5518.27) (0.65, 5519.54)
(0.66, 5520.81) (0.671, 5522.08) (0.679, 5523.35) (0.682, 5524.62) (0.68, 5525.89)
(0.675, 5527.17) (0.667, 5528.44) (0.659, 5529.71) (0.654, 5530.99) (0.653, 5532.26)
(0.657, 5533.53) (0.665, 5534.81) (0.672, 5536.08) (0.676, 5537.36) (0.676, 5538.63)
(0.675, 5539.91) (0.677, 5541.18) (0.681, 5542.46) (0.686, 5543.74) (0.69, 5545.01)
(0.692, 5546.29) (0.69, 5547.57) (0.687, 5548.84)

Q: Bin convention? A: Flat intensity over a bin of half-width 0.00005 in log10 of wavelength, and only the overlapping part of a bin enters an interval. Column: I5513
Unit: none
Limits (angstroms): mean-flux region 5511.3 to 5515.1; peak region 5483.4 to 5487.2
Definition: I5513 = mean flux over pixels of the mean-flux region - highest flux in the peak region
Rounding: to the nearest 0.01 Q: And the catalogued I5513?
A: 0.00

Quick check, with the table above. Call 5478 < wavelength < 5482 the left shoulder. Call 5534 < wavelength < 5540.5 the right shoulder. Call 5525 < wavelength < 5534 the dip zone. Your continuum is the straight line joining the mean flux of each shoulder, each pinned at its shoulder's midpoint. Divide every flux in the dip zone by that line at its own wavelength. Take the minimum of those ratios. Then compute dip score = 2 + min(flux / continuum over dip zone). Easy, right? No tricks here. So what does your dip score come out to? 2.97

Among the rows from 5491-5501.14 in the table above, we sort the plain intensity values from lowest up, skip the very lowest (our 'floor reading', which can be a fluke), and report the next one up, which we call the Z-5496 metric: 0.68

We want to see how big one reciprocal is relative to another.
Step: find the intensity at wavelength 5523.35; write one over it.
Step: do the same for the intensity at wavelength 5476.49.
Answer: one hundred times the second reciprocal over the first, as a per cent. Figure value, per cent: 98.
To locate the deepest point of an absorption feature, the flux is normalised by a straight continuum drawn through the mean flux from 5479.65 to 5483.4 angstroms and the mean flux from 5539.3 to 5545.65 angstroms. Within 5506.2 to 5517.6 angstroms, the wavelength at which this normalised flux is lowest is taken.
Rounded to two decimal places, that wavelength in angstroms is 5516.99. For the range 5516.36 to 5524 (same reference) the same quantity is 5518.27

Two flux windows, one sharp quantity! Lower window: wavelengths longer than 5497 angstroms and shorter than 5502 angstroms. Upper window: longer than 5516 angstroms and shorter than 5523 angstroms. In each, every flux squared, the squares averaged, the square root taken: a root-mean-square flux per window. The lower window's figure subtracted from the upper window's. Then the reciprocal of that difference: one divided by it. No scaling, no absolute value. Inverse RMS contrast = -28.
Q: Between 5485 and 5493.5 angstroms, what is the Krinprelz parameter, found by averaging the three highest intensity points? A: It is 0.677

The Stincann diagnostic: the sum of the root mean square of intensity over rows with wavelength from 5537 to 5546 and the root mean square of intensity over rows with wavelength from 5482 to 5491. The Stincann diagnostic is 1.35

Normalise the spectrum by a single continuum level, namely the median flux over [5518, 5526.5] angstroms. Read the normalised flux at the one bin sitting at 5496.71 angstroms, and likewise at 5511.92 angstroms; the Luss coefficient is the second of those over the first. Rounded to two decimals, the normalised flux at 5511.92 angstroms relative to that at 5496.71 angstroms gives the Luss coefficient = 1.01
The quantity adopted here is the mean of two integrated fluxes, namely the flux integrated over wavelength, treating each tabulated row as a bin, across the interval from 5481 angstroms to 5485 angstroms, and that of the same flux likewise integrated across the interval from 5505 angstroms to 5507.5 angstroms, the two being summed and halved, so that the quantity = 2.2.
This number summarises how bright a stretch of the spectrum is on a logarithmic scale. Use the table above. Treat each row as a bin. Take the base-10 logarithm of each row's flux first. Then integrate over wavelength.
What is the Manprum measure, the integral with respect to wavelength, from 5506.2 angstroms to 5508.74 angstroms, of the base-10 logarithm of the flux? -0.424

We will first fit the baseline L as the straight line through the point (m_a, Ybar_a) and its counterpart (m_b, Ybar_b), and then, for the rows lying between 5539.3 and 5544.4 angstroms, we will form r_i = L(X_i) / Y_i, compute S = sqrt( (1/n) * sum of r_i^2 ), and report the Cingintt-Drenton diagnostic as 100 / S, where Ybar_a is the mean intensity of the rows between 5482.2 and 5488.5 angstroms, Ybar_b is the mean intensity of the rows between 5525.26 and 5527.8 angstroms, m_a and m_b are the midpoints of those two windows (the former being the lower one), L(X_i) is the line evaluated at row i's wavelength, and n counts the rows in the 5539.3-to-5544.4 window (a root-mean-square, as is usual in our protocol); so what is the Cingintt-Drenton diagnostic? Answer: 100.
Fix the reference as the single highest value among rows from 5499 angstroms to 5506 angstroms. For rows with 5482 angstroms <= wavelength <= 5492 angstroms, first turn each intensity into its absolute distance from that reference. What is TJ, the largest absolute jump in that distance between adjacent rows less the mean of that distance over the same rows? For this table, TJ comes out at -0.023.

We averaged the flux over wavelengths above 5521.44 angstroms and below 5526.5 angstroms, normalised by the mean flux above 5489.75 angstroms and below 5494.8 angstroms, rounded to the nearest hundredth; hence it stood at 1.00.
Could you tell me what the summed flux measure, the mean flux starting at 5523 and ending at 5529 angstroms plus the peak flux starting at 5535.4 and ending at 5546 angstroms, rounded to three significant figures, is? 1.37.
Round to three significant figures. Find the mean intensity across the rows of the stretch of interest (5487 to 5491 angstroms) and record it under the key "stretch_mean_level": 0.668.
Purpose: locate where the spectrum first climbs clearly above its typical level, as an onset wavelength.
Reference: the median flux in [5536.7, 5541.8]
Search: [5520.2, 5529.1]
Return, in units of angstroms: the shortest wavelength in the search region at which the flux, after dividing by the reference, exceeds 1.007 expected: 5524.62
